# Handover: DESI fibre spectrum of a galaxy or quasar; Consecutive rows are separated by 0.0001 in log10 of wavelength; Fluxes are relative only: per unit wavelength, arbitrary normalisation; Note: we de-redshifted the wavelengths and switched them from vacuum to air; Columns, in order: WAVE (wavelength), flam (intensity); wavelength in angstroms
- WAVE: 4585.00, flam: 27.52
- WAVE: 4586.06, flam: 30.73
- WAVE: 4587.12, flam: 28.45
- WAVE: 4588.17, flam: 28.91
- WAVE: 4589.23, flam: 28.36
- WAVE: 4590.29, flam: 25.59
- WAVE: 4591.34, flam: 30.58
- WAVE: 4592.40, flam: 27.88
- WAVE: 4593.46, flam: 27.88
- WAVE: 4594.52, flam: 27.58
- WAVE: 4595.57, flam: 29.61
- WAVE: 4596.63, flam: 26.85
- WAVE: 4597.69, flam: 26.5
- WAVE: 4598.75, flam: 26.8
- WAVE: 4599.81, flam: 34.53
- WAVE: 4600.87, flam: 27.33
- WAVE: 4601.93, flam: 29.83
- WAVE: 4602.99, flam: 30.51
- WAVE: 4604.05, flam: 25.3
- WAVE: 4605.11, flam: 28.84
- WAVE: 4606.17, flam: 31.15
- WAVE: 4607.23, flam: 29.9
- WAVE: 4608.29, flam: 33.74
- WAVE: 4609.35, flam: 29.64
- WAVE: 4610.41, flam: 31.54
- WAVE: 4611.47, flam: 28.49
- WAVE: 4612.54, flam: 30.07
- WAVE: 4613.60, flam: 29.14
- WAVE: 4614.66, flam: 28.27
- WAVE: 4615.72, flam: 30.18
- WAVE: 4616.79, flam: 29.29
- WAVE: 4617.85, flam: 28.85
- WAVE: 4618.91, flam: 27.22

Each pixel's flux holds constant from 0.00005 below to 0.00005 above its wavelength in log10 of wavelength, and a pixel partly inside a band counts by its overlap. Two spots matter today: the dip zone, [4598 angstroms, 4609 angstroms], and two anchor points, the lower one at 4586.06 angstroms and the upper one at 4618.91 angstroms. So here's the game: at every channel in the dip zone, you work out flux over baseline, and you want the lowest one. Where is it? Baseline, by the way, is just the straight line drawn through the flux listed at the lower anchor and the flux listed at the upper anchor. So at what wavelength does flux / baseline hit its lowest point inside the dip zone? 4604.05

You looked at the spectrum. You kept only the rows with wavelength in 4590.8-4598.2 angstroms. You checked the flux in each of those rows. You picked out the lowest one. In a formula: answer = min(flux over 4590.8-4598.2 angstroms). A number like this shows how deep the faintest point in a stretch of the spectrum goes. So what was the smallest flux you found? 26.5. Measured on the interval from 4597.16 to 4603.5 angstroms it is 26.5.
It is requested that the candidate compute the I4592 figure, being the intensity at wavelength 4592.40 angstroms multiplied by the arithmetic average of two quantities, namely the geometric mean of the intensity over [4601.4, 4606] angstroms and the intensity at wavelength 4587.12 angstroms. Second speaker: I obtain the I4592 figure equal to 795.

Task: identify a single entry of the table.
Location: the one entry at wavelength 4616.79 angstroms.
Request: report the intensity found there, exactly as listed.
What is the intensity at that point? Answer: 29.29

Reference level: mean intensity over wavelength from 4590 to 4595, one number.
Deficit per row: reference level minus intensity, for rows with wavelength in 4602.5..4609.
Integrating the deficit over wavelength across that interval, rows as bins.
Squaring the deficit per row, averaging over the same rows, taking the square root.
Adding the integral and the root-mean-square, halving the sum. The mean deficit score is -5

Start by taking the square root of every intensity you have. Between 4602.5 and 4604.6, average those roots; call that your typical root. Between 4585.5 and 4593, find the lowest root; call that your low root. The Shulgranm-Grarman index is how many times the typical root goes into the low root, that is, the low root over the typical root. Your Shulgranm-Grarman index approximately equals 0.959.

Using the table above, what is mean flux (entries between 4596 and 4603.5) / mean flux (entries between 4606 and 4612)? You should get 0.94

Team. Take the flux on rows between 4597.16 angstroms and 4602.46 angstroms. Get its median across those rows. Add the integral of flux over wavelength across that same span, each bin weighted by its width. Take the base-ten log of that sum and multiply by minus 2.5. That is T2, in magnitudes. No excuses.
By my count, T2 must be -5.64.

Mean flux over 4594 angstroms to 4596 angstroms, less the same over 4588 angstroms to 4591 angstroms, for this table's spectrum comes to 1.0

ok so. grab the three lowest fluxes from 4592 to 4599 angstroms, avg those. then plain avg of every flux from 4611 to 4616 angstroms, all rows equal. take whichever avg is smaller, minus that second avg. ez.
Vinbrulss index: -2.5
